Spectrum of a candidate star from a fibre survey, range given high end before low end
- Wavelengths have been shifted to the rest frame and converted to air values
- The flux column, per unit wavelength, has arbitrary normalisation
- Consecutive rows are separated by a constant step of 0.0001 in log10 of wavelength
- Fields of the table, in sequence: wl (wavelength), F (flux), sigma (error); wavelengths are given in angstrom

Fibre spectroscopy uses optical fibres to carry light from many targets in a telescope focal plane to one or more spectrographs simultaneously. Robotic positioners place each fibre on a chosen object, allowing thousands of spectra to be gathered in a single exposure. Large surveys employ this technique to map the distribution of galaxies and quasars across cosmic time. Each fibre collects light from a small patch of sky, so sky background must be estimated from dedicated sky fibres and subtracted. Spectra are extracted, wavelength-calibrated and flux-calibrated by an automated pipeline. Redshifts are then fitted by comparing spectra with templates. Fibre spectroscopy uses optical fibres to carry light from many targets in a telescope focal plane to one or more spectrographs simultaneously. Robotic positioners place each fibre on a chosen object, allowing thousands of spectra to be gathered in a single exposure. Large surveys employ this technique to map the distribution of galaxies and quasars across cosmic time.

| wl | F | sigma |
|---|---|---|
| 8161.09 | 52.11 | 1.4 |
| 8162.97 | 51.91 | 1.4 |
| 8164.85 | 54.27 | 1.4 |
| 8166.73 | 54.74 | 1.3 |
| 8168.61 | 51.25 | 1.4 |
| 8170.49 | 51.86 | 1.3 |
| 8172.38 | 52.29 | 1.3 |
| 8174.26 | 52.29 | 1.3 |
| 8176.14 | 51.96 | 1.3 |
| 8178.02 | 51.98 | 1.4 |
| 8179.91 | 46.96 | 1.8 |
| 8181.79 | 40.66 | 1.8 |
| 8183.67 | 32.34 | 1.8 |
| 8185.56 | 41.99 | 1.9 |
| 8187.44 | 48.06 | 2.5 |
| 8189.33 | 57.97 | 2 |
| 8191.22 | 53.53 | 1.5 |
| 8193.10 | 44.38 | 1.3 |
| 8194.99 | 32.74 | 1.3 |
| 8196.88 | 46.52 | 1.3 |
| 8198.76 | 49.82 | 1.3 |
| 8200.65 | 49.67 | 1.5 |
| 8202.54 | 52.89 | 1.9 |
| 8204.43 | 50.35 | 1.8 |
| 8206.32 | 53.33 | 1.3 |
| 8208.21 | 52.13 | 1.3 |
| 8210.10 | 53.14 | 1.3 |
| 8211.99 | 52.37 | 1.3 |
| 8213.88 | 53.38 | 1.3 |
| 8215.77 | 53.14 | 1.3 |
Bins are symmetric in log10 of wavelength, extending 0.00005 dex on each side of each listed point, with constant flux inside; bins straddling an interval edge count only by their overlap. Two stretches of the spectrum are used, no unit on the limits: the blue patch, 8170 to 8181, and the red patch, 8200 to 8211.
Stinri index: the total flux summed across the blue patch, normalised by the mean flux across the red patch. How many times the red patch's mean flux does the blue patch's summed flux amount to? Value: 5.92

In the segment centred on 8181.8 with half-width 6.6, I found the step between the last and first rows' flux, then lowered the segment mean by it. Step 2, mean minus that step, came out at 49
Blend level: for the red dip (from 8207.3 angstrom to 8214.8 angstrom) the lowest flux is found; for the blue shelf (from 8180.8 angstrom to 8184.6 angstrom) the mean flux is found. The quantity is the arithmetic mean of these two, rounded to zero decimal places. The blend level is 44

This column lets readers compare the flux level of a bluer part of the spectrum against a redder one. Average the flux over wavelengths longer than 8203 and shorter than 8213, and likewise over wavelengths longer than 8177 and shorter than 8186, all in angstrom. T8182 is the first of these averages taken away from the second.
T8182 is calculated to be -9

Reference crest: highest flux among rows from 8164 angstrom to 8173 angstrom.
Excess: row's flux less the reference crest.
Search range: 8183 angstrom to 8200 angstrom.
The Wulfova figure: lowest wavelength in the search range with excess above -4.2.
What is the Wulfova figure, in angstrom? 8189.33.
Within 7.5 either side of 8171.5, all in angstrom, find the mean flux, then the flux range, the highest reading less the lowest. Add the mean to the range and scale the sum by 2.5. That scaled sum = 140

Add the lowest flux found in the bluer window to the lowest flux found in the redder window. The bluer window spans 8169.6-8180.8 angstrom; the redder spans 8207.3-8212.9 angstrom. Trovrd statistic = 99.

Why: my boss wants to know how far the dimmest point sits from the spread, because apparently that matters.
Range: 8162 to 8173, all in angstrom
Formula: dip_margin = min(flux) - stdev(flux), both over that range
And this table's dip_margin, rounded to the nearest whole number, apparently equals 50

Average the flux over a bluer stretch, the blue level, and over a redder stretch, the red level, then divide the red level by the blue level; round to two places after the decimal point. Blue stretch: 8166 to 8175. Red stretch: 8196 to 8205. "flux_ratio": 0.95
